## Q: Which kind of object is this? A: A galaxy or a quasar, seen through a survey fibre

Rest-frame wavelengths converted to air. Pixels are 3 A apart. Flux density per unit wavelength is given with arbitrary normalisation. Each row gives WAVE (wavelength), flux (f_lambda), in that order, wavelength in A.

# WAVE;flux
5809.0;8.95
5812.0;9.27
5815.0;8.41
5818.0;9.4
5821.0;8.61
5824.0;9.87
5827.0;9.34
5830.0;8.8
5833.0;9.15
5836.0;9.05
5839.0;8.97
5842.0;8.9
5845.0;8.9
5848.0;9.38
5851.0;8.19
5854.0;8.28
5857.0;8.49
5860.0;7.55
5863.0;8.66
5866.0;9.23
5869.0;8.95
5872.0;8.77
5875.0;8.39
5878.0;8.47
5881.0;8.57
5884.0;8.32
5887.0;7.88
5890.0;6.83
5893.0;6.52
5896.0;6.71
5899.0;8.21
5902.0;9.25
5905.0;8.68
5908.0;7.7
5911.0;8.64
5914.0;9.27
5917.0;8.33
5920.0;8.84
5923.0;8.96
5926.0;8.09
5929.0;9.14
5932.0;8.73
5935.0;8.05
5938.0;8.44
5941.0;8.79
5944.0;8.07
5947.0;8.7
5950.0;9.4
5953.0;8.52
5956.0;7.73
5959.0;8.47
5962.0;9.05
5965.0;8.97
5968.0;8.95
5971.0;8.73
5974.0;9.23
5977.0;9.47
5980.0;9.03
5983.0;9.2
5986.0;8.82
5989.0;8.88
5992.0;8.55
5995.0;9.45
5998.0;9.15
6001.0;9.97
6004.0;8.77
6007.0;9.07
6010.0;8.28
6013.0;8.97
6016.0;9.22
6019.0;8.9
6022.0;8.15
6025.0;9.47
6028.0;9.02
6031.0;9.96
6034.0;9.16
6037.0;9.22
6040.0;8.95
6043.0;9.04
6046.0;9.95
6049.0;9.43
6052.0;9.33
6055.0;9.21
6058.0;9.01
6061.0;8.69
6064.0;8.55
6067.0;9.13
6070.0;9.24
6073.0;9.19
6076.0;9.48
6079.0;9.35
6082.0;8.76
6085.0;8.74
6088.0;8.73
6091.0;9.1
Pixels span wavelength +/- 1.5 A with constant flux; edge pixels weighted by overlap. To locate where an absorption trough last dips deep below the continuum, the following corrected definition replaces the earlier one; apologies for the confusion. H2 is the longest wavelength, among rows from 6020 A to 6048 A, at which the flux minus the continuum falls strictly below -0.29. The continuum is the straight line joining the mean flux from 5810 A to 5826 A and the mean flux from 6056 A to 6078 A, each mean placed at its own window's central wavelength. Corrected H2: 6022.0 A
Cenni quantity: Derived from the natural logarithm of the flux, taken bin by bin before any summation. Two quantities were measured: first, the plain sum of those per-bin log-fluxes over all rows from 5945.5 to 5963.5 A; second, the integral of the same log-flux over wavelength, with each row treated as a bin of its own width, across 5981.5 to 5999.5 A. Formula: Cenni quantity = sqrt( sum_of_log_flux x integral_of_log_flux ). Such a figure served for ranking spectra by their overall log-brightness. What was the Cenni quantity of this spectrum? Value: 22.6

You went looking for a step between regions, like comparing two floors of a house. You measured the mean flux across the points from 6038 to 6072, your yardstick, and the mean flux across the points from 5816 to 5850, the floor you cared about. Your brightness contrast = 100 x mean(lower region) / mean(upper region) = 100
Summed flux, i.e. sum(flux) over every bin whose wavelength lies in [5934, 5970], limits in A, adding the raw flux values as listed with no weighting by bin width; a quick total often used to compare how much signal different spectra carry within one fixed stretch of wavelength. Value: 103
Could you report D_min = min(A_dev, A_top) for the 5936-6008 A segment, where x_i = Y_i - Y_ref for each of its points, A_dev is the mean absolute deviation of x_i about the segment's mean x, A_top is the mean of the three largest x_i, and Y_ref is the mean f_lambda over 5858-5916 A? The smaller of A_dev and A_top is 0.35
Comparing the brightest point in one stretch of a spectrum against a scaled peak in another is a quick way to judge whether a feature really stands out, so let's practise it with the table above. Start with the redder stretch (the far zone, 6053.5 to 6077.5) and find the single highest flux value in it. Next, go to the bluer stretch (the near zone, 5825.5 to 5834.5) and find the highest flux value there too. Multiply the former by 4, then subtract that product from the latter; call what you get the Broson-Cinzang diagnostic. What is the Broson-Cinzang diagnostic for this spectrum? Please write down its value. -28.58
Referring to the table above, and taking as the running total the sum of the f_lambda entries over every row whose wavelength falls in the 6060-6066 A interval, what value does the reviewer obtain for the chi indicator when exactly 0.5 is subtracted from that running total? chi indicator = 16.7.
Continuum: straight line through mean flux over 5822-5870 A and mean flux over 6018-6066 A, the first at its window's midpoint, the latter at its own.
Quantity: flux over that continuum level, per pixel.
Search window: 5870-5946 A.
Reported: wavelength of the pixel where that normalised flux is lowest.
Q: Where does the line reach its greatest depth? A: 5893.0 A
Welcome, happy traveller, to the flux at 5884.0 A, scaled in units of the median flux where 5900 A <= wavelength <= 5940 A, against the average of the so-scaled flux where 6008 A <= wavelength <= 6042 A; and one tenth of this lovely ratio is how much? 0.092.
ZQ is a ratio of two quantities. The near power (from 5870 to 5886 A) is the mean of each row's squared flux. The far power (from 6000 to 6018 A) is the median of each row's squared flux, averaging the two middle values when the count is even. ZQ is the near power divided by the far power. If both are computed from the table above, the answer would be 0.89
